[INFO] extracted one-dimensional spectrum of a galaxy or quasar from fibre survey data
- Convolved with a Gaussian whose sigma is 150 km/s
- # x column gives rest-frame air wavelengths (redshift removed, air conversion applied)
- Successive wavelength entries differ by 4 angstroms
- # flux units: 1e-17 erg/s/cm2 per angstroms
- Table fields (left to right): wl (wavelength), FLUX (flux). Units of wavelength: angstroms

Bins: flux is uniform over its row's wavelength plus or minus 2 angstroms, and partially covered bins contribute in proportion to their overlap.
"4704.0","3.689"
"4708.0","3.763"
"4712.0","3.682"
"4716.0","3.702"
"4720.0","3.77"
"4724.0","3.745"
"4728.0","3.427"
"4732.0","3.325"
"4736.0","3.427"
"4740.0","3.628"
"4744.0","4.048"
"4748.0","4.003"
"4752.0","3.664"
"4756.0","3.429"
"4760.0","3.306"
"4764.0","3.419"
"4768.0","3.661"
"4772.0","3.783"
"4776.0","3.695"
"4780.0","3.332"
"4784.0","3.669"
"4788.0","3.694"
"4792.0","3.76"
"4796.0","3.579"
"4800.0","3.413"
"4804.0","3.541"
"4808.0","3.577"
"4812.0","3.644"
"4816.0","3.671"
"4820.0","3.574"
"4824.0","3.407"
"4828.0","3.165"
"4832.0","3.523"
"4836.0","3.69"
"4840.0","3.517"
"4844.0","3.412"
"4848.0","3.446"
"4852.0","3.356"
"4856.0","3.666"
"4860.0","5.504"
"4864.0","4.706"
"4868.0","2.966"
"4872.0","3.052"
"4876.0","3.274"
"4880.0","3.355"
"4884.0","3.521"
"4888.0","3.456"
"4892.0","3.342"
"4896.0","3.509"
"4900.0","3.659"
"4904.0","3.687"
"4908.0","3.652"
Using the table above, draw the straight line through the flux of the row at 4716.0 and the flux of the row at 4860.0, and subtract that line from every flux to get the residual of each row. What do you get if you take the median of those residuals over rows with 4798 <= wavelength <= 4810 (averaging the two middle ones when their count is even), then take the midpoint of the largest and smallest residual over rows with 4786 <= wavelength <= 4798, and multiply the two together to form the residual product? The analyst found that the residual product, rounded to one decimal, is 1.3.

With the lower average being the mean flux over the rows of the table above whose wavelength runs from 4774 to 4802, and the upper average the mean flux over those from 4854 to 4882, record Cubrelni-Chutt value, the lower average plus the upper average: 7.38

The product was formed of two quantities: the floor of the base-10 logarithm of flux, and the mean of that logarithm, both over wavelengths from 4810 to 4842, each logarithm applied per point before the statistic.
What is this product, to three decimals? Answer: 0.273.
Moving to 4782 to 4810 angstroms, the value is 0.297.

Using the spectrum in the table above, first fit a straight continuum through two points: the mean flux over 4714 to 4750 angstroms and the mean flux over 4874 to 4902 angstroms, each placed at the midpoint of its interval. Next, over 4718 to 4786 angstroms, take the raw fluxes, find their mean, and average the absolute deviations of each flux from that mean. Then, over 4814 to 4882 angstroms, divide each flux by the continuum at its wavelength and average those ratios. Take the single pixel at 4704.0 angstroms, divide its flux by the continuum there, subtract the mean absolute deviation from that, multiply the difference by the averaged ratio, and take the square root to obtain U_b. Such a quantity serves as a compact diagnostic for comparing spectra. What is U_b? 0.911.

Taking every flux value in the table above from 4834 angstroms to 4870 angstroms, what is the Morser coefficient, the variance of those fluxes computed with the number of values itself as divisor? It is 0.56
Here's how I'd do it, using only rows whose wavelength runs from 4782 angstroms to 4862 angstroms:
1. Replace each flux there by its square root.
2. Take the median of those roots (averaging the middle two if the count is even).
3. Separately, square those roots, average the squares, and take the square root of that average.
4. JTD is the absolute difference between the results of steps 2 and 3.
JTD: 0.017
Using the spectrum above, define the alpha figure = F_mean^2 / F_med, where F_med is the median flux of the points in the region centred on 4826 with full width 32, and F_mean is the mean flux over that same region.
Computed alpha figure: 3.50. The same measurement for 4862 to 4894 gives 3.57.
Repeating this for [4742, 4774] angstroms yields 3.67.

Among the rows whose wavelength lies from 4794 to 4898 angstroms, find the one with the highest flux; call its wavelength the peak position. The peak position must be 4860.0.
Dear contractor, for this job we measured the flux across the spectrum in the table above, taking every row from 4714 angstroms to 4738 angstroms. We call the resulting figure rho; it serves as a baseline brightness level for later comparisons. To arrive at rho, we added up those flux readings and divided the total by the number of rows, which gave 3.57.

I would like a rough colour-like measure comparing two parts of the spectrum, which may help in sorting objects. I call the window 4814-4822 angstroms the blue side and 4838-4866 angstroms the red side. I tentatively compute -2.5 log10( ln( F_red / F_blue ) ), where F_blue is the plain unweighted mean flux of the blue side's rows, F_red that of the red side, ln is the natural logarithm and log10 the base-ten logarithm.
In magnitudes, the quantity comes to 2.7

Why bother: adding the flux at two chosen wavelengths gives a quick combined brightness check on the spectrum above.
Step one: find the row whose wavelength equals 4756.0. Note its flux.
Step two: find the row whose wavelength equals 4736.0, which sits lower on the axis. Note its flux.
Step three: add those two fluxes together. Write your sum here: 6.86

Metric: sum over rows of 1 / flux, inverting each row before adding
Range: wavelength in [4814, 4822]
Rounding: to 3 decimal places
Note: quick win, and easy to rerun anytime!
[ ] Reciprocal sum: 0.552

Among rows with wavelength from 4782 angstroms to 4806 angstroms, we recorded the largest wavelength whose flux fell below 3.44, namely 4800.0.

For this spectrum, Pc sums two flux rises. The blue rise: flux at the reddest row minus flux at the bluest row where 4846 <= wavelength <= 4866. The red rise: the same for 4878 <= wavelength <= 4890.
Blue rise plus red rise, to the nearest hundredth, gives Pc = 1.36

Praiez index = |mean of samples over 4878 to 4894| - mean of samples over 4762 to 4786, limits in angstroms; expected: -0.17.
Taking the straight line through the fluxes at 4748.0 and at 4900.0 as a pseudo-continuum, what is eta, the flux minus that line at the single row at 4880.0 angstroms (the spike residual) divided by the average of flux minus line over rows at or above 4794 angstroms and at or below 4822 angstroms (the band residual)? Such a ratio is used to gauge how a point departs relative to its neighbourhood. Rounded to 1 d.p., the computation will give 1.2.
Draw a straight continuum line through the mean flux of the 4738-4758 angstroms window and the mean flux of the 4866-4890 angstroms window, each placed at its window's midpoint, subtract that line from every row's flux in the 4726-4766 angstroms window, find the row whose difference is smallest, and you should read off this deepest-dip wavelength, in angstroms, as 4732.0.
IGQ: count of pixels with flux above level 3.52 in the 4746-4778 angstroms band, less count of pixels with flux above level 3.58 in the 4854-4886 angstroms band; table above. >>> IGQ 2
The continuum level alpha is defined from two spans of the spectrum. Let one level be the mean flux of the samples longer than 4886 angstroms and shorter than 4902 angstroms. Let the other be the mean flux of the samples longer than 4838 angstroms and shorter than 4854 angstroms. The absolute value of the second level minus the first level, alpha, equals 0.06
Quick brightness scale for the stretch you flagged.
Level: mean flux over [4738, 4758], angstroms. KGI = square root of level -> 1.94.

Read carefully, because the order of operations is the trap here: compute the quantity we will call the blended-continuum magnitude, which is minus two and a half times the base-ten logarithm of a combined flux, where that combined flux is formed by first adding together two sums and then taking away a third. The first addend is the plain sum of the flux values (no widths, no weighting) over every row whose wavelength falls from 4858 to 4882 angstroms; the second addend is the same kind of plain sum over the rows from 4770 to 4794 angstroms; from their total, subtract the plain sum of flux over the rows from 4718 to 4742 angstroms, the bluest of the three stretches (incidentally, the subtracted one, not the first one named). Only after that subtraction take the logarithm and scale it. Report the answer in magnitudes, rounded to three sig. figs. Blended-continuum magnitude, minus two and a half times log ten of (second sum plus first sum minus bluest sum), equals -3.43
